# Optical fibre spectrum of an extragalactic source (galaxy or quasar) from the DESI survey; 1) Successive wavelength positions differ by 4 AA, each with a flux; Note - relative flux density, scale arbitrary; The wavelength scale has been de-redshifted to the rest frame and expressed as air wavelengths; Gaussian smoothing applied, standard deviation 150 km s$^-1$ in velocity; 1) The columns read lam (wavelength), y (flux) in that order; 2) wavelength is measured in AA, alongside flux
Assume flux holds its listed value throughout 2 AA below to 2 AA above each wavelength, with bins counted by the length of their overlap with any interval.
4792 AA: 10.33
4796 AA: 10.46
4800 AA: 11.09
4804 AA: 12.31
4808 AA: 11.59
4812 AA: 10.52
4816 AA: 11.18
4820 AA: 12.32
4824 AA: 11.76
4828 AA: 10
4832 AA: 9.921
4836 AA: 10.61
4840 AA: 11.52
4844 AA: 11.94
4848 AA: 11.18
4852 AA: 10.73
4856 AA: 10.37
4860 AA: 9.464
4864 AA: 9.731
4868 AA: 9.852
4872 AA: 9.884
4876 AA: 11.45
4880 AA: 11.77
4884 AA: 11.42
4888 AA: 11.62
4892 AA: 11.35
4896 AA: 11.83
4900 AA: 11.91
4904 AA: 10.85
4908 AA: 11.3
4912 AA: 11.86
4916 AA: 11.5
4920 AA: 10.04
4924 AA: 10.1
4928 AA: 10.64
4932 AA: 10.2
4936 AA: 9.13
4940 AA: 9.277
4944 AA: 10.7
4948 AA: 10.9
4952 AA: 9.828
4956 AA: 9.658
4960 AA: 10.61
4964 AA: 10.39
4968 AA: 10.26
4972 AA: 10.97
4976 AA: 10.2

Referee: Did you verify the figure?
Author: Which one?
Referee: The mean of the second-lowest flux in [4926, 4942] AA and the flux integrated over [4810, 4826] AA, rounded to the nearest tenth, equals 96.2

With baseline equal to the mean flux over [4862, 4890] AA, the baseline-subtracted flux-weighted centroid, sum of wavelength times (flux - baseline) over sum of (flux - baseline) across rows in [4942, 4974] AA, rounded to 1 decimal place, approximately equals 4957.2 AA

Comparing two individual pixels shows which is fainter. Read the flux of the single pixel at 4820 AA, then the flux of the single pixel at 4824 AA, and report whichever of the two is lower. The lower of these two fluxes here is 11.8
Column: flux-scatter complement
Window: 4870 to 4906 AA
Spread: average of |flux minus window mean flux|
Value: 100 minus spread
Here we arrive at 99.6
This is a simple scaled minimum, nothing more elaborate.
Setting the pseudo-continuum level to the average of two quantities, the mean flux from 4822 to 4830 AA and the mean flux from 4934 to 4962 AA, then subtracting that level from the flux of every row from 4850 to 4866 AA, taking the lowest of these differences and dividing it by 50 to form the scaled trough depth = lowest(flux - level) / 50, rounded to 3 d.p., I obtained -0.020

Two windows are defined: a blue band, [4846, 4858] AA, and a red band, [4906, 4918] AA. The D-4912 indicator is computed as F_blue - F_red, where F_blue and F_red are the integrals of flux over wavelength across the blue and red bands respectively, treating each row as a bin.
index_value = -10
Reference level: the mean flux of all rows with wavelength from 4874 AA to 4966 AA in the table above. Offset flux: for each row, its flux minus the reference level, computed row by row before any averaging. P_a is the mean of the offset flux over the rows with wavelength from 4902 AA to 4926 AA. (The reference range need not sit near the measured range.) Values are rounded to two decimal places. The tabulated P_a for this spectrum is 0.14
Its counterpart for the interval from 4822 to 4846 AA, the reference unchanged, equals 0.16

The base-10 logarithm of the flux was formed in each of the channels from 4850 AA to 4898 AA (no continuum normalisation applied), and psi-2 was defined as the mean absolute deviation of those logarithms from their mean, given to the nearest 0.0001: 0.0318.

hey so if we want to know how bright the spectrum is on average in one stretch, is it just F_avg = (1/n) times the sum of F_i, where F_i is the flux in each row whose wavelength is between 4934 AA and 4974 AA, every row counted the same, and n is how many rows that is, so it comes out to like 10.2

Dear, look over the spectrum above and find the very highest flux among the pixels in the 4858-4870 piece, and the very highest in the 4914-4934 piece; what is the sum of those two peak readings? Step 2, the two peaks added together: 21.4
